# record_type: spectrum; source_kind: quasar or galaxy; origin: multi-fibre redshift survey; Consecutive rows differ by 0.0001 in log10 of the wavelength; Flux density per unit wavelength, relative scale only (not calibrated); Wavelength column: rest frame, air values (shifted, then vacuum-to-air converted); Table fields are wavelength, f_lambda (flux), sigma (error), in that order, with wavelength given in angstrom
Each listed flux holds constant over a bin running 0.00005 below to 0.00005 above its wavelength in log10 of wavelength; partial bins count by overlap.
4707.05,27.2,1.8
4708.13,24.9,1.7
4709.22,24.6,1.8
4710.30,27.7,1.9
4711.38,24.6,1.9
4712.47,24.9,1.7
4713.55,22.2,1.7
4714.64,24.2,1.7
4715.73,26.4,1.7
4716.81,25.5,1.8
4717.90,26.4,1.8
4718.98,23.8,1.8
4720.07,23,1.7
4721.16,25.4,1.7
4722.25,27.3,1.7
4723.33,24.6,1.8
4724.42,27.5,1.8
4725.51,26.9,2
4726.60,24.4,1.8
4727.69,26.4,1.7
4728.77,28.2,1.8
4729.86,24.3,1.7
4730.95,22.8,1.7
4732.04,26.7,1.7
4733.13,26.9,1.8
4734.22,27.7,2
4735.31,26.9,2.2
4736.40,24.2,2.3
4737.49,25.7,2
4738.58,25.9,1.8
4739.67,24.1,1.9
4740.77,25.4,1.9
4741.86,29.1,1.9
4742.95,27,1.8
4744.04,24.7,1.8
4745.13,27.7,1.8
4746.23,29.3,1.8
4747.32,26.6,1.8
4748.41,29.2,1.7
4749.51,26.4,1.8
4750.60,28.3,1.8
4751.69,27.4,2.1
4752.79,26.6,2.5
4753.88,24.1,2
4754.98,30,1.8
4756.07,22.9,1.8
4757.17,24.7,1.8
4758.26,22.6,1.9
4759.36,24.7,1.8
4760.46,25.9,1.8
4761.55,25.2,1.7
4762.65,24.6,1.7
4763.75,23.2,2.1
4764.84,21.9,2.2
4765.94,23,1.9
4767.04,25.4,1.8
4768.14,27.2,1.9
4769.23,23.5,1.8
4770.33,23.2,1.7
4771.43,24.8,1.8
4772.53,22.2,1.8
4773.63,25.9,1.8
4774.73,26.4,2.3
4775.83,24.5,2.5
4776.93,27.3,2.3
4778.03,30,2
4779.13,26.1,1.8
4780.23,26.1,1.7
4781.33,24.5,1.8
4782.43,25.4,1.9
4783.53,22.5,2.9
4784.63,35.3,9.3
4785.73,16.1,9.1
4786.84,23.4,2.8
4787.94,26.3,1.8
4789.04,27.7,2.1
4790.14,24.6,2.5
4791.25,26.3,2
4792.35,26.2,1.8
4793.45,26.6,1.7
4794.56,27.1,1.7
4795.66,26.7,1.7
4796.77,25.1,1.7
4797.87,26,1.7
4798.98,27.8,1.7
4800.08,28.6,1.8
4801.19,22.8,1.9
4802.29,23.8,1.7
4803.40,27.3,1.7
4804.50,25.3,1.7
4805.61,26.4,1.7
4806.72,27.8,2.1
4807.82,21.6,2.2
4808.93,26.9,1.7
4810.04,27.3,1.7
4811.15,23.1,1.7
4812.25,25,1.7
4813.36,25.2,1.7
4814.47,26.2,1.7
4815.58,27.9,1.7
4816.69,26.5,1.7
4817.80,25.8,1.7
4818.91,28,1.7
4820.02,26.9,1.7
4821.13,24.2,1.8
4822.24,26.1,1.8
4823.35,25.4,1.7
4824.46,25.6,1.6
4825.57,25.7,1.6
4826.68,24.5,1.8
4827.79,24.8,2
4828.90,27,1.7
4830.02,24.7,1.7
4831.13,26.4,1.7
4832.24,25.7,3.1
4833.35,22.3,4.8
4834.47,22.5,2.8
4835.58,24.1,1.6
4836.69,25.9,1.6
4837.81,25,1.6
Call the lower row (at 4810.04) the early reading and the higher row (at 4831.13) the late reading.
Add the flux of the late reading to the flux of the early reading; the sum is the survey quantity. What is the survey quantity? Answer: 53.7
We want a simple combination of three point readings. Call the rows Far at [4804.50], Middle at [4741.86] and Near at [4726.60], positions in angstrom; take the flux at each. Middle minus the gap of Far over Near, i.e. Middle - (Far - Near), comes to 28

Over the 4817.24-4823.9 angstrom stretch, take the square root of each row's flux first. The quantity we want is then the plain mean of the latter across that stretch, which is 5.10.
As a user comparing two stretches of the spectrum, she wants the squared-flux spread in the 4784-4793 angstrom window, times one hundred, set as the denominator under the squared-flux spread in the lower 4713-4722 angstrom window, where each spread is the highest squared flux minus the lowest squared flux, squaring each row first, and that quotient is 0.0021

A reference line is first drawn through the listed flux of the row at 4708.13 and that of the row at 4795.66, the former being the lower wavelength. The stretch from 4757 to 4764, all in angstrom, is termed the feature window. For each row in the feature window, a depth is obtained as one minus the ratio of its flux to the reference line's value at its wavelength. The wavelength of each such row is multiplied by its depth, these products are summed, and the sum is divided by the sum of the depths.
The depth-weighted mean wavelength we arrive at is 4760.5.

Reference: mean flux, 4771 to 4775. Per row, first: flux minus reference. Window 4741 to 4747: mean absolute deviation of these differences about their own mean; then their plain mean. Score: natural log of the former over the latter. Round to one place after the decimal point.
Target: -0.7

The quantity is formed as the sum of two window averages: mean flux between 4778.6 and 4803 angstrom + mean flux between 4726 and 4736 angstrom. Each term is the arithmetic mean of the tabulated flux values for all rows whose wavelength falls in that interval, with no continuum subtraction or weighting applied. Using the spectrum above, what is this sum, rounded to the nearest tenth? 51.7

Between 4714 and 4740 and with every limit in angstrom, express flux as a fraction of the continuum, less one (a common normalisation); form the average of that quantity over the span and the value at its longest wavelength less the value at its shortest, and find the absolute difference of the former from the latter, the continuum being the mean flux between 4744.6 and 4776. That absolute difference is 0.012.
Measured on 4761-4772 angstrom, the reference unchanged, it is 0.033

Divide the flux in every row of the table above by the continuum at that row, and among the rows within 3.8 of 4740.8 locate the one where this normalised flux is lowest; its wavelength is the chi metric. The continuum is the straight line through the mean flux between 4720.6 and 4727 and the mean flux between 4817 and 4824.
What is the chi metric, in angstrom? 4739.67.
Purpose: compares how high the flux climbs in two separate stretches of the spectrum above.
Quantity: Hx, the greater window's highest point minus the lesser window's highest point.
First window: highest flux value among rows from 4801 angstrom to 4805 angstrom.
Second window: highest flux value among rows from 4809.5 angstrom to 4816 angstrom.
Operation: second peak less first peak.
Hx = 0.60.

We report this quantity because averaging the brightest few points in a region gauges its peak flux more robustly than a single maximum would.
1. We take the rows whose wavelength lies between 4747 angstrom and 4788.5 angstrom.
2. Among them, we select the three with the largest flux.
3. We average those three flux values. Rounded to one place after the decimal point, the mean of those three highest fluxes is 31.8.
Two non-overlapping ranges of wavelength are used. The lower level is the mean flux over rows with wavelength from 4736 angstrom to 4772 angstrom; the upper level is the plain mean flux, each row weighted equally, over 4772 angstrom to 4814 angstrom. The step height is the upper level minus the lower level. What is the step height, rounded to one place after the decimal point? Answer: 0.1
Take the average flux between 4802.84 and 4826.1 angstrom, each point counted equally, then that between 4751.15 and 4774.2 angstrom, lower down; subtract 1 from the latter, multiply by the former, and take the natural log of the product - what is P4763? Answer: 6.42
